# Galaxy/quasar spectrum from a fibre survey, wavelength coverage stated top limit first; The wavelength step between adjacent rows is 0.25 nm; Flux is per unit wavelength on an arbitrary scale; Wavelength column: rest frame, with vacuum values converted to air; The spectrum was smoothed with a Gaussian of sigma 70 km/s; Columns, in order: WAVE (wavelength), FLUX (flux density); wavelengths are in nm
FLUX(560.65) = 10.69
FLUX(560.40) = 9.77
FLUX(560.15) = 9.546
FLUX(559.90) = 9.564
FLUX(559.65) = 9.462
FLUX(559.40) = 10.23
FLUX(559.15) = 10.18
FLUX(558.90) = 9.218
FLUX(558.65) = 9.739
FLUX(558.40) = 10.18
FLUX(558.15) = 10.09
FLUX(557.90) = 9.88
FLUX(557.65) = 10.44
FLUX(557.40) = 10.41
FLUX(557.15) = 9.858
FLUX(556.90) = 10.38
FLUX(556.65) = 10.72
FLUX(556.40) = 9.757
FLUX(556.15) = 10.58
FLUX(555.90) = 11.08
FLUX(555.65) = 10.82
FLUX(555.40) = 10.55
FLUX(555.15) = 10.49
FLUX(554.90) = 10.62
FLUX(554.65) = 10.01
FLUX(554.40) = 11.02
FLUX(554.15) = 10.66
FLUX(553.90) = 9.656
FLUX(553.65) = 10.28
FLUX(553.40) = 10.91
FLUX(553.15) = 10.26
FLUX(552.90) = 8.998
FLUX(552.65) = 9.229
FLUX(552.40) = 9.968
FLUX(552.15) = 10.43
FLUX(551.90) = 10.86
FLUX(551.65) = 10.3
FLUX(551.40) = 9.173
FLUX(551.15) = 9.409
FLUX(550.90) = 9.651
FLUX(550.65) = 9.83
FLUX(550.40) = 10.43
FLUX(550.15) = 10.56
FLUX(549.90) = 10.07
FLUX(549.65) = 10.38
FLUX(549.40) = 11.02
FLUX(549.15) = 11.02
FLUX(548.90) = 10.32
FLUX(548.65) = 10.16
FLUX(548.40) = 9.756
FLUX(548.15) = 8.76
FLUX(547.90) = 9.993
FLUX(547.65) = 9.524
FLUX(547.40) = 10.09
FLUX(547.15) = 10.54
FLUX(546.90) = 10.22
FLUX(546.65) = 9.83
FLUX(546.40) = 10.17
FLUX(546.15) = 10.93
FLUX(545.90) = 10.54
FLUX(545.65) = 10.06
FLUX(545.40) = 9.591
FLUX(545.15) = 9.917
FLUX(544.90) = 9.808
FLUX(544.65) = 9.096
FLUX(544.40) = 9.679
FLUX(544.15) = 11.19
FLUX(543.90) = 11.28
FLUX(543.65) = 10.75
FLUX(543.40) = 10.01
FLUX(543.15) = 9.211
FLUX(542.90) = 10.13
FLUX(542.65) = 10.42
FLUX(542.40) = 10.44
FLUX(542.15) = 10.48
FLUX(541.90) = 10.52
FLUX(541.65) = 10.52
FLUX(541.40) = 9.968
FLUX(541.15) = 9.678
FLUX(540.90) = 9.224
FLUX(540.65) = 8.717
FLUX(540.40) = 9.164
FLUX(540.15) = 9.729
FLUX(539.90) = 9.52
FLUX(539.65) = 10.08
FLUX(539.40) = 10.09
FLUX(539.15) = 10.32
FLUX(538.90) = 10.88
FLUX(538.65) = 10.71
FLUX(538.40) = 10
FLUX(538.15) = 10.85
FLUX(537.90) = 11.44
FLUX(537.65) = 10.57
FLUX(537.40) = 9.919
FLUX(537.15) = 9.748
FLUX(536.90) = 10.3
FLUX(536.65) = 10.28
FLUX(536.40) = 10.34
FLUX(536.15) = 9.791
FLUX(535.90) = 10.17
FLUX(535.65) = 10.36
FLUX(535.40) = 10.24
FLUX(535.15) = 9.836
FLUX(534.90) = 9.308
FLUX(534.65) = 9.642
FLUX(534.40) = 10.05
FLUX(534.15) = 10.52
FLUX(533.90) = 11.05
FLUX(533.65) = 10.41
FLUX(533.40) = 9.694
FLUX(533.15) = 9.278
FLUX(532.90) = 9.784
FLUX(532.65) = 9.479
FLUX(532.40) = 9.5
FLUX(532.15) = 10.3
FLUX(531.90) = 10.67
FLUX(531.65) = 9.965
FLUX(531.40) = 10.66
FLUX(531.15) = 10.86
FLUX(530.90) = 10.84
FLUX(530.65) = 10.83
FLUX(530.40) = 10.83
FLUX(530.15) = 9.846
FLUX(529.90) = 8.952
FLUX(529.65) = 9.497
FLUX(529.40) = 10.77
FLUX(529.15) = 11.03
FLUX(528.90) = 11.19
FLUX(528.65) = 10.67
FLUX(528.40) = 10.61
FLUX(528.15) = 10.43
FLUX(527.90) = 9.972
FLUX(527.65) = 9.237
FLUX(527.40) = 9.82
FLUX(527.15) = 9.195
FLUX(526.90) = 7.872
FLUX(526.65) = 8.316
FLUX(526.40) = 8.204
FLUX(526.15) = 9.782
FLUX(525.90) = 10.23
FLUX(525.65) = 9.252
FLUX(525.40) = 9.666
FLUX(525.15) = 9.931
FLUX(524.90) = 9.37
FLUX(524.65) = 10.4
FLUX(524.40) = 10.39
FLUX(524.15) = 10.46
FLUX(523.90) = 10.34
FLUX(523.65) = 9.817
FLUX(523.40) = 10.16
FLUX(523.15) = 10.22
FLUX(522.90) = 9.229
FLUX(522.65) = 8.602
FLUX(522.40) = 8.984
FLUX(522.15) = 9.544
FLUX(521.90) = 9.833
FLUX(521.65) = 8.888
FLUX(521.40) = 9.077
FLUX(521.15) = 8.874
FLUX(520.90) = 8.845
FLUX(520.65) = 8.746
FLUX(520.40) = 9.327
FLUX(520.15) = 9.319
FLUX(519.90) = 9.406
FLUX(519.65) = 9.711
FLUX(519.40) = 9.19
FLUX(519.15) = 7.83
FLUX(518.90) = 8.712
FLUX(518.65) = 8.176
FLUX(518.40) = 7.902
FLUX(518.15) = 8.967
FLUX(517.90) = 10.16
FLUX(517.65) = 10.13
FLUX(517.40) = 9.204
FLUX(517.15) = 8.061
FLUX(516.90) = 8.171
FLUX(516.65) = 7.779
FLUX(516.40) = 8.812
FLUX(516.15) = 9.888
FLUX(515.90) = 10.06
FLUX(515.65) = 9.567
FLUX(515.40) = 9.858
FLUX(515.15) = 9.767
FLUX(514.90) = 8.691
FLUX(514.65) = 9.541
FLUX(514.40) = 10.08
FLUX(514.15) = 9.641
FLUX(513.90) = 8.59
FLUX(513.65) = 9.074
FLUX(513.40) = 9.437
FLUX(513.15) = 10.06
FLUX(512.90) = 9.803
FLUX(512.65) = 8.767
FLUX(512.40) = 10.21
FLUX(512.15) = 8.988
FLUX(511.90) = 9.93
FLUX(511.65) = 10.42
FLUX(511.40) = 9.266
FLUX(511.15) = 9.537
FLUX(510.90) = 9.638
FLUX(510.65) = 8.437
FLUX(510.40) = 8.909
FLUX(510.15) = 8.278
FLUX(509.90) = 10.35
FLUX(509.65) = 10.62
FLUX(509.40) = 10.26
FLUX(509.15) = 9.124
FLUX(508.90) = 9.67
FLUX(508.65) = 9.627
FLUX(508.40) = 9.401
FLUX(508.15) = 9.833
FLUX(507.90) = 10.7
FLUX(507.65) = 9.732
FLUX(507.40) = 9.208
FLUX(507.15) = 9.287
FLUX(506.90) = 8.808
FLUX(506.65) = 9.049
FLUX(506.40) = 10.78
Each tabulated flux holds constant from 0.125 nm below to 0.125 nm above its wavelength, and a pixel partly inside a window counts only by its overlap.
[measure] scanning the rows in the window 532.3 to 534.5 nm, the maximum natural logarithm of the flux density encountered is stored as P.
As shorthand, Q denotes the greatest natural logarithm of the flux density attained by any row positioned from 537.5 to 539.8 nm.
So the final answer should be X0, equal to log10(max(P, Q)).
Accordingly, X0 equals 0.387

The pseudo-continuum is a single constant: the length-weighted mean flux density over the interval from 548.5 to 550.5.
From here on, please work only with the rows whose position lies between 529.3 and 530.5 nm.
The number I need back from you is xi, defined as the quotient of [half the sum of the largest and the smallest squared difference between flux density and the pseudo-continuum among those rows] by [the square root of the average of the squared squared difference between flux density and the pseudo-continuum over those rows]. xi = 1.05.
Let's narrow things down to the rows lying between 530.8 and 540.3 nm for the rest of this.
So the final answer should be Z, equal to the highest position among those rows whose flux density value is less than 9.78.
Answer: 540.15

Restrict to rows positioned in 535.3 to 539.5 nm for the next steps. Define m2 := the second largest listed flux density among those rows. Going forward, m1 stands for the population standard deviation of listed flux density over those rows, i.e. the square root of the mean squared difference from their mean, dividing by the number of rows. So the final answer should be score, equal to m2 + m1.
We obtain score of 11.3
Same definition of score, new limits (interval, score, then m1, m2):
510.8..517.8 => 10.9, 0.68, 10.21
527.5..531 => 11.7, 0.68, 11.03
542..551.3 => 11.8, 0.57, 11.19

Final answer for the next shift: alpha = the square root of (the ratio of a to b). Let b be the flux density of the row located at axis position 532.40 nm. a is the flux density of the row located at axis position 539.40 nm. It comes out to 1.03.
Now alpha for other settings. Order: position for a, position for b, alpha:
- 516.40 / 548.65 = 0.93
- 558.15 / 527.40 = 1.01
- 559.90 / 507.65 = 0.99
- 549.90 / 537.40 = 1.01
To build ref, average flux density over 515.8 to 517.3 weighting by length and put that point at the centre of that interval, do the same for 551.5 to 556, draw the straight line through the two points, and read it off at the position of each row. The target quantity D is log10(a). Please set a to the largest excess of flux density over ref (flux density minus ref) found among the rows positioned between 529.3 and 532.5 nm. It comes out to 0.17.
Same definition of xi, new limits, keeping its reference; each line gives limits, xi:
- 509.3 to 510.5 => 1.00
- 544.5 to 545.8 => 1.09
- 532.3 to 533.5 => 1.00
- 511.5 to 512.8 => 0.89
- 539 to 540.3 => 0.96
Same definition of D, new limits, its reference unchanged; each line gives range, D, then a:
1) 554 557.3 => -0.18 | 0.7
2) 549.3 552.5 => -0.06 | 0.9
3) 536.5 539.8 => 0.25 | 1.8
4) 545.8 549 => -0.04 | 0.9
